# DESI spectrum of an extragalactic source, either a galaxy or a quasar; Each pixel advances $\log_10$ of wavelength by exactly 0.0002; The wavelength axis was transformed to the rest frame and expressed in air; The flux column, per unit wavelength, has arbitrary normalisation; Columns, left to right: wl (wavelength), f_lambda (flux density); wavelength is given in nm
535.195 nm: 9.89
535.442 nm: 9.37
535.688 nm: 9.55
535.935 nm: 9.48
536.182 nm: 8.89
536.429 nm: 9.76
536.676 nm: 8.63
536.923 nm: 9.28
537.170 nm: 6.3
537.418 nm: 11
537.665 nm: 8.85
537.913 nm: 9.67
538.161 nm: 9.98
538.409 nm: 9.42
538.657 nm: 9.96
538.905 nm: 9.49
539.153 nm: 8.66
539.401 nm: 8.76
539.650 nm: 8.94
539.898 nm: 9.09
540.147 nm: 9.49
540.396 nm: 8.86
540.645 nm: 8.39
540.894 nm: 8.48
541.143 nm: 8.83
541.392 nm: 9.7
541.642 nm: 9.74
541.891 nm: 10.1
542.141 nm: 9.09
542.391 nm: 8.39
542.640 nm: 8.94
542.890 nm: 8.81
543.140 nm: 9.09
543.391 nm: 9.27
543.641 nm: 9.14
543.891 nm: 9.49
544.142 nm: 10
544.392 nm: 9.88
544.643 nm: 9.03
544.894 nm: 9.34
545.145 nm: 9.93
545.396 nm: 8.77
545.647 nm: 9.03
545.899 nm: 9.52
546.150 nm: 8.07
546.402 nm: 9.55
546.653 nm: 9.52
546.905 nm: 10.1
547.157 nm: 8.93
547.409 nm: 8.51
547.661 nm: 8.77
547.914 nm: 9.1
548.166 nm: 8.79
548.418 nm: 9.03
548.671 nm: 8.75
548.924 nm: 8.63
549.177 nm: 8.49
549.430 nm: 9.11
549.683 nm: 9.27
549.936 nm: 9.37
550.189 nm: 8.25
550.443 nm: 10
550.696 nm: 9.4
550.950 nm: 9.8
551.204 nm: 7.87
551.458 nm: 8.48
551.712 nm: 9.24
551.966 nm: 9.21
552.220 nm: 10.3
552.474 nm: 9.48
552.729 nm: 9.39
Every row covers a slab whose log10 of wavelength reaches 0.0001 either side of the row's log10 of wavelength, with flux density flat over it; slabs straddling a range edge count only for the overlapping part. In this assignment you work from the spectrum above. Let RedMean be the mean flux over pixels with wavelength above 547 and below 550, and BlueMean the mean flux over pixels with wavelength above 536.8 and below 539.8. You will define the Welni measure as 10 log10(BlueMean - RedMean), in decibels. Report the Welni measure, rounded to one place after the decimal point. -5.3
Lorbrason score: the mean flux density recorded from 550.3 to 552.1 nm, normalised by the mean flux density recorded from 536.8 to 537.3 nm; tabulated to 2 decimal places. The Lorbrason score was 1.17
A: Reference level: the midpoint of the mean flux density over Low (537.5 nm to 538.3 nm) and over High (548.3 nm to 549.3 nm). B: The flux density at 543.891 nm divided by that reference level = 1.04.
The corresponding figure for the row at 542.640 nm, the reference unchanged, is 0.98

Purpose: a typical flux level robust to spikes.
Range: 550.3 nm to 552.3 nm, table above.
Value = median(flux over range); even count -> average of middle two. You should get 9.32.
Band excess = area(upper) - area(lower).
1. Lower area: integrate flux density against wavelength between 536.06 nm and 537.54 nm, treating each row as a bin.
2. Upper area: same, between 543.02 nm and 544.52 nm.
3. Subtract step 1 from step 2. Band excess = 0.9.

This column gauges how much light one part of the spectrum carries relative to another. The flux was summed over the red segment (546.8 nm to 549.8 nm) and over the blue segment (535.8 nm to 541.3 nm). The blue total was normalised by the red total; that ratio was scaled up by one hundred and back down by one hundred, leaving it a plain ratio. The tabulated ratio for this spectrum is 1.9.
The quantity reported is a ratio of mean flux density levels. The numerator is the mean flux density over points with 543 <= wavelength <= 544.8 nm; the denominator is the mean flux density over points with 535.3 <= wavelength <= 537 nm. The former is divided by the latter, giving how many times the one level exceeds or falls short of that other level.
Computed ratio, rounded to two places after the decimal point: 1.01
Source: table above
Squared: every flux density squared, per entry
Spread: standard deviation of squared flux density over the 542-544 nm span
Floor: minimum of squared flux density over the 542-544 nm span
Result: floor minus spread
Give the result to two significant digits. 65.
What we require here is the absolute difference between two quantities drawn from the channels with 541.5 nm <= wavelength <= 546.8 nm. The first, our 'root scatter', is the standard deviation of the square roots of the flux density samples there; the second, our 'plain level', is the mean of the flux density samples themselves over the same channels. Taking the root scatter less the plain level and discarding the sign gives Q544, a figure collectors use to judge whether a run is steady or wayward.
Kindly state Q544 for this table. 9.19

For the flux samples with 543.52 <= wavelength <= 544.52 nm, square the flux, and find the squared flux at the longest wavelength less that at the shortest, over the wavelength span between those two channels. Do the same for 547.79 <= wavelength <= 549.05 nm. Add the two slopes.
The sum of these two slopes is 10.5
